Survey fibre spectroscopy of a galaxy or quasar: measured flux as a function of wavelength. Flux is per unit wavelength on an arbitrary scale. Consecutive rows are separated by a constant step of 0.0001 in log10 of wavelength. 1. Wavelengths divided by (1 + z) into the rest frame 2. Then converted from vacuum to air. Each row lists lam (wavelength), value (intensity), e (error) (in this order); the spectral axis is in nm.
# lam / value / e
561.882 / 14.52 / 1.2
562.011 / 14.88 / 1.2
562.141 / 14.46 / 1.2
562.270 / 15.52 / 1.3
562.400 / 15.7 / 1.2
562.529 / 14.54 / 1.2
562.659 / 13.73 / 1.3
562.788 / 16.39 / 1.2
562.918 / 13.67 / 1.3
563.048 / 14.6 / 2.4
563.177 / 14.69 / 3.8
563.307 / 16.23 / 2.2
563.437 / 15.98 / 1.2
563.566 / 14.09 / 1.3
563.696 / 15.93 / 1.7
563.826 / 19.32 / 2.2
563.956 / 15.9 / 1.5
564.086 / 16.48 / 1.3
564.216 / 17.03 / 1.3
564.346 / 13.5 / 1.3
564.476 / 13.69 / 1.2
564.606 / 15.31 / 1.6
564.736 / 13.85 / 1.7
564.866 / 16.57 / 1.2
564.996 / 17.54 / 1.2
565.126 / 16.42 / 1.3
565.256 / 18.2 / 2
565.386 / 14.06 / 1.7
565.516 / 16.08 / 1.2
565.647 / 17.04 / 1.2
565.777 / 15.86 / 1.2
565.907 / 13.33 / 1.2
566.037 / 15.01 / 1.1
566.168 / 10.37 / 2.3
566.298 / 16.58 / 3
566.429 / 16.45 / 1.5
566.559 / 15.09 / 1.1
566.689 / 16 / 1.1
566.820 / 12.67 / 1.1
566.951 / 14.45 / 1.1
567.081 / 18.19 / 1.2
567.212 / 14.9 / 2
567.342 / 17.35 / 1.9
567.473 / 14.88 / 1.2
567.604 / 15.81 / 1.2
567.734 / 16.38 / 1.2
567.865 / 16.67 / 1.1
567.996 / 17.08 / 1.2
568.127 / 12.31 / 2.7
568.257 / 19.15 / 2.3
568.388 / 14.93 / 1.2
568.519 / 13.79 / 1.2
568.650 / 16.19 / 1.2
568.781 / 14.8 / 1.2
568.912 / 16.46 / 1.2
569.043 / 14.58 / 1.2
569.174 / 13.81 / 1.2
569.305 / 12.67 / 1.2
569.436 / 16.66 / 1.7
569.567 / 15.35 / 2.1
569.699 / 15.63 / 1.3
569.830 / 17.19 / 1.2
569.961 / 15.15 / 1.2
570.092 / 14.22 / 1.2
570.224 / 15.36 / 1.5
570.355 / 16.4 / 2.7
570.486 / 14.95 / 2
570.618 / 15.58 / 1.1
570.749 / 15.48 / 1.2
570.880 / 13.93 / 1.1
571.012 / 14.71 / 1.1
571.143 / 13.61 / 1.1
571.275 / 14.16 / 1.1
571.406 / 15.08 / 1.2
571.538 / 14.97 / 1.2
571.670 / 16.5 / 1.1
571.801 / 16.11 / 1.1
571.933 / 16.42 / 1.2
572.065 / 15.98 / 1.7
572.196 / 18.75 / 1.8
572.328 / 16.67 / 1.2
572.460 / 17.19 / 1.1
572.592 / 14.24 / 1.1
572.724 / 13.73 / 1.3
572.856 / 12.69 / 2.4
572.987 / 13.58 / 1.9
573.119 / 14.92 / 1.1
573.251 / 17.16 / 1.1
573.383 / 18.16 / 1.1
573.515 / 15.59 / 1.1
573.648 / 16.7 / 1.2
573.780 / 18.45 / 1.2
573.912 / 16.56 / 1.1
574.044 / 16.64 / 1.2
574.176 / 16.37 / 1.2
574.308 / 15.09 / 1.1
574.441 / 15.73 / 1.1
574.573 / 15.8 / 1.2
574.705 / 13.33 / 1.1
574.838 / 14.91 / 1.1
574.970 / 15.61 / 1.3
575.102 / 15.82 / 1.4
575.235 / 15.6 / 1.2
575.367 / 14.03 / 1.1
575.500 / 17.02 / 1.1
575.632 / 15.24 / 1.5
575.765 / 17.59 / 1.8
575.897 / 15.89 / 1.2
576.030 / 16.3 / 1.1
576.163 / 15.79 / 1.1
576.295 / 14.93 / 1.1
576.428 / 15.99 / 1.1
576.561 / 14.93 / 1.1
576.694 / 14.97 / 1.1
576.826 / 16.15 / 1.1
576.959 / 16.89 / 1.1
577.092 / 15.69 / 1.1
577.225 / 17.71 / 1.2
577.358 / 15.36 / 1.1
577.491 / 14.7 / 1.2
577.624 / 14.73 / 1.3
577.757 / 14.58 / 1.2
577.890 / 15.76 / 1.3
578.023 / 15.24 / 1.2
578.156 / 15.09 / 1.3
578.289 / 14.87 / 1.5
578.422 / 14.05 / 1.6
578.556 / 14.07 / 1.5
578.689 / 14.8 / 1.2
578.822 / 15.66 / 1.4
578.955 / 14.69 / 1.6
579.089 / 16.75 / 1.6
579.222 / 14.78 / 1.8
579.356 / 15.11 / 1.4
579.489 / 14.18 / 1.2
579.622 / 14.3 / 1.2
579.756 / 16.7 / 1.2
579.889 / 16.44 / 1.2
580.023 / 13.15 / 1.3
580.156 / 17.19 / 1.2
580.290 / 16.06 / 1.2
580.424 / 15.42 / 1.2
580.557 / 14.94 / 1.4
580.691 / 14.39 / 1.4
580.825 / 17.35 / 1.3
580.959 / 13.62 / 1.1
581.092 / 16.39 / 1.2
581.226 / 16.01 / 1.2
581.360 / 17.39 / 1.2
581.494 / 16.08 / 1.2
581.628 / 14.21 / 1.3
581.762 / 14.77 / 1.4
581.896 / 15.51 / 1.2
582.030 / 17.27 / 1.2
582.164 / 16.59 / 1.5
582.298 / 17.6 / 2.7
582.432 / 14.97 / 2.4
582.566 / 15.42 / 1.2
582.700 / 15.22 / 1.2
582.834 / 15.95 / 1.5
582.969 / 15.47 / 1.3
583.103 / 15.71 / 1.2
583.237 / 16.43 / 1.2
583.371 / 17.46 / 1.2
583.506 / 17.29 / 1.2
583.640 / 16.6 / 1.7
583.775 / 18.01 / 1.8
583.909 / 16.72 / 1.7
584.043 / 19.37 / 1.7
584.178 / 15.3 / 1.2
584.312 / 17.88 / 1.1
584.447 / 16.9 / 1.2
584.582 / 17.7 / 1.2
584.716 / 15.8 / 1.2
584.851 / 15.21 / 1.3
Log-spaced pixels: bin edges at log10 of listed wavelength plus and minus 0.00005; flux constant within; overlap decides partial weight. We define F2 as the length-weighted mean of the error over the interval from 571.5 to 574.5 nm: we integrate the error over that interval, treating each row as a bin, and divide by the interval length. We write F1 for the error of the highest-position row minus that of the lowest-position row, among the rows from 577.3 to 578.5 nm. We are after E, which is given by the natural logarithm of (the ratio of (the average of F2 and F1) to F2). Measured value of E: -0.4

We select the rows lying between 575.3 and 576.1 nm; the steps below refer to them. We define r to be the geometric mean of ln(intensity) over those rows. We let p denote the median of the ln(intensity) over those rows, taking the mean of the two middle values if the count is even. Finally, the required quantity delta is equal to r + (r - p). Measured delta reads 2.76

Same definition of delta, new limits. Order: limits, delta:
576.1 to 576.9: 2.74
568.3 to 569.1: 2.73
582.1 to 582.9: 2.78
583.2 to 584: 2.84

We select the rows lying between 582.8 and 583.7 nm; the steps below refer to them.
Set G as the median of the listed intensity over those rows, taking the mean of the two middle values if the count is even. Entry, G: 16.4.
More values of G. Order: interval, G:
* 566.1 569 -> 15.9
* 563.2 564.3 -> 16.1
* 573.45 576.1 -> 15.8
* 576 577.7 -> 15.7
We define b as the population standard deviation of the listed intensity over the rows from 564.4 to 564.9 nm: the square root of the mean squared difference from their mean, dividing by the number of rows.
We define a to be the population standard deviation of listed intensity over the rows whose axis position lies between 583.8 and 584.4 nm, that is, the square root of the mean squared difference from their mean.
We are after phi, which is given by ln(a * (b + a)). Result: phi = 1.39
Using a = 1.50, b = 1.2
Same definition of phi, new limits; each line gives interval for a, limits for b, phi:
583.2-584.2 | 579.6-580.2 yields 1.11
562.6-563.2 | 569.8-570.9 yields 0.64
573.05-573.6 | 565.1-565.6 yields 1.25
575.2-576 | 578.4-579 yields 0.71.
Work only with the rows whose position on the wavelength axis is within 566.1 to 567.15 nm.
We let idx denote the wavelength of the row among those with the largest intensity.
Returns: 567.081 nm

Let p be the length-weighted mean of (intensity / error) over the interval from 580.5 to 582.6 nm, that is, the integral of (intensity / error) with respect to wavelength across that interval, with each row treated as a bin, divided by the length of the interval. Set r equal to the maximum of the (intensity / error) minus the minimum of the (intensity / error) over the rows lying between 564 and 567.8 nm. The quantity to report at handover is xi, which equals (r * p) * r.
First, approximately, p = 11.7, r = 10.6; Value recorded 1324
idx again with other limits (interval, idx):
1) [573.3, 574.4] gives 573.780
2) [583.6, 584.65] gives 584.043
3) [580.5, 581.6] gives 581.360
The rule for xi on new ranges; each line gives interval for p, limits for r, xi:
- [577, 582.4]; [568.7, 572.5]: 1083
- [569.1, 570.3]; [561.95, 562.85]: 106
